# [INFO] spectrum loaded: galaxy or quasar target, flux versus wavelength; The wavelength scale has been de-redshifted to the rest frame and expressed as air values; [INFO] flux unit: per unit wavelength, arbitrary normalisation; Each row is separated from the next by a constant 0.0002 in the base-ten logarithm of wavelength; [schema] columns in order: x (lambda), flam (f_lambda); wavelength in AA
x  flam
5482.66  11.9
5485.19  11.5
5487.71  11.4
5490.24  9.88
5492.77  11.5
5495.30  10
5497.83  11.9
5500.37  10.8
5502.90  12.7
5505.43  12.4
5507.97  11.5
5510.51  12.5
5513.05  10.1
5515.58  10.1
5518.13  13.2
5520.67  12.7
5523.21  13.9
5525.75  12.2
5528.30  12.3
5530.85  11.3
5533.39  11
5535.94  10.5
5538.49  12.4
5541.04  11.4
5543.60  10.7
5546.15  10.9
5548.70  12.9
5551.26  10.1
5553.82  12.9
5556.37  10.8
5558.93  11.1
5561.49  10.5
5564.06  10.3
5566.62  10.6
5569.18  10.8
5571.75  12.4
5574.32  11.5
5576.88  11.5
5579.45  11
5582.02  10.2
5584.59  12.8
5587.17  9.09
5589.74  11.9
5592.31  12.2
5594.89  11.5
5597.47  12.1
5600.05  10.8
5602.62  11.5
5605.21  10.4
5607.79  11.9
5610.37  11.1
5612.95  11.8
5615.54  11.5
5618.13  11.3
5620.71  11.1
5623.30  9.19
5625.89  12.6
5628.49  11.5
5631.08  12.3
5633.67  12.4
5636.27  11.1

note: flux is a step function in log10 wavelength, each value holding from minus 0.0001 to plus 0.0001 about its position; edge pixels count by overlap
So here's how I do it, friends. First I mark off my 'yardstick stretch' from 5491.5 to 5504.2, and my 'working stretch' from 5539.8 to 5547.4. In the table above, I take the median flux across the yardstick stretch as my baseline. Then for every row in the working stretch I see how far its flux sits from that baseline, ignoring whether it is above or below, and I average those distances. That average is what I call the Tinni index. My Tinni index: 0.50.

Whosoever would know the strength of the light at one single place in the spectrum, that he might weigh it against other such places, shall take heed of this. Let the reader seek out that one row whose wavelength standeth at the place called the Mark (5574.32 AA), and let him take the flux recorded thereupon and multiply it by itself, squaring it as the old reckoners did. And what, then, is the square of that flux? 132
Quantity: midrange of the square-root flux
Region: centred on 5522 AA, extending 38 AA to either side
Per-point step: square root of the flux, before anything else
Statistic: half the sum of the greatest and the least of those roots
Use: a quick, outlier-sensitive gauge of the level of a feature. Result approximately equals 3.44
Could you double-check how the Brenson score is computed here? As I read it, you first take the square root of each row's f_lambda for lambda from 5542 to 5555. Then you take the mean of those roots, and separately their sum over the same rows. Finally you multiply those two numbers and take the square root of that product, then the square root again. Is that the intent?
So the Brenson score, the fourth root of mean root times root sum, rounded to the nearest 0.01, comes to 2.75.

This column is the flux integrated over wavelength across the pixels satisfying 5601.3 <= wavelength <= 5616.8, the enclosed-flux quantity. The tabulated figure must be 176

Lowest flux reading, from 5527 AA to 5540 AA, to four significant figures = 10.50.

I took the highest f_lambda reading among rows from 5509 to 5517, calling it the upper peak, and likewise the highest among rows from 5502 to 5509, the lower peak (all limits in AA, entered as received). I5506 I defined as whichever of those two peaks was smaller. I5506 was 12.5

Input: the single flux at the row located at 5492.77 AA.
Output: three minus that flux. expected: -8.5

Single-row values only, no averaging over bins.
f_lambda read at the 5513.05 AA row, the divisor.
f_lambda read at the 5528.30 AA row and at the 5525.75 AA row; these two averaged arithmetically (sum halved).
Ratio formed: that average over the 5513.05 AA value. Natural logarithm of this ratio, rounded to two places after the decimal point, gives 0.19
